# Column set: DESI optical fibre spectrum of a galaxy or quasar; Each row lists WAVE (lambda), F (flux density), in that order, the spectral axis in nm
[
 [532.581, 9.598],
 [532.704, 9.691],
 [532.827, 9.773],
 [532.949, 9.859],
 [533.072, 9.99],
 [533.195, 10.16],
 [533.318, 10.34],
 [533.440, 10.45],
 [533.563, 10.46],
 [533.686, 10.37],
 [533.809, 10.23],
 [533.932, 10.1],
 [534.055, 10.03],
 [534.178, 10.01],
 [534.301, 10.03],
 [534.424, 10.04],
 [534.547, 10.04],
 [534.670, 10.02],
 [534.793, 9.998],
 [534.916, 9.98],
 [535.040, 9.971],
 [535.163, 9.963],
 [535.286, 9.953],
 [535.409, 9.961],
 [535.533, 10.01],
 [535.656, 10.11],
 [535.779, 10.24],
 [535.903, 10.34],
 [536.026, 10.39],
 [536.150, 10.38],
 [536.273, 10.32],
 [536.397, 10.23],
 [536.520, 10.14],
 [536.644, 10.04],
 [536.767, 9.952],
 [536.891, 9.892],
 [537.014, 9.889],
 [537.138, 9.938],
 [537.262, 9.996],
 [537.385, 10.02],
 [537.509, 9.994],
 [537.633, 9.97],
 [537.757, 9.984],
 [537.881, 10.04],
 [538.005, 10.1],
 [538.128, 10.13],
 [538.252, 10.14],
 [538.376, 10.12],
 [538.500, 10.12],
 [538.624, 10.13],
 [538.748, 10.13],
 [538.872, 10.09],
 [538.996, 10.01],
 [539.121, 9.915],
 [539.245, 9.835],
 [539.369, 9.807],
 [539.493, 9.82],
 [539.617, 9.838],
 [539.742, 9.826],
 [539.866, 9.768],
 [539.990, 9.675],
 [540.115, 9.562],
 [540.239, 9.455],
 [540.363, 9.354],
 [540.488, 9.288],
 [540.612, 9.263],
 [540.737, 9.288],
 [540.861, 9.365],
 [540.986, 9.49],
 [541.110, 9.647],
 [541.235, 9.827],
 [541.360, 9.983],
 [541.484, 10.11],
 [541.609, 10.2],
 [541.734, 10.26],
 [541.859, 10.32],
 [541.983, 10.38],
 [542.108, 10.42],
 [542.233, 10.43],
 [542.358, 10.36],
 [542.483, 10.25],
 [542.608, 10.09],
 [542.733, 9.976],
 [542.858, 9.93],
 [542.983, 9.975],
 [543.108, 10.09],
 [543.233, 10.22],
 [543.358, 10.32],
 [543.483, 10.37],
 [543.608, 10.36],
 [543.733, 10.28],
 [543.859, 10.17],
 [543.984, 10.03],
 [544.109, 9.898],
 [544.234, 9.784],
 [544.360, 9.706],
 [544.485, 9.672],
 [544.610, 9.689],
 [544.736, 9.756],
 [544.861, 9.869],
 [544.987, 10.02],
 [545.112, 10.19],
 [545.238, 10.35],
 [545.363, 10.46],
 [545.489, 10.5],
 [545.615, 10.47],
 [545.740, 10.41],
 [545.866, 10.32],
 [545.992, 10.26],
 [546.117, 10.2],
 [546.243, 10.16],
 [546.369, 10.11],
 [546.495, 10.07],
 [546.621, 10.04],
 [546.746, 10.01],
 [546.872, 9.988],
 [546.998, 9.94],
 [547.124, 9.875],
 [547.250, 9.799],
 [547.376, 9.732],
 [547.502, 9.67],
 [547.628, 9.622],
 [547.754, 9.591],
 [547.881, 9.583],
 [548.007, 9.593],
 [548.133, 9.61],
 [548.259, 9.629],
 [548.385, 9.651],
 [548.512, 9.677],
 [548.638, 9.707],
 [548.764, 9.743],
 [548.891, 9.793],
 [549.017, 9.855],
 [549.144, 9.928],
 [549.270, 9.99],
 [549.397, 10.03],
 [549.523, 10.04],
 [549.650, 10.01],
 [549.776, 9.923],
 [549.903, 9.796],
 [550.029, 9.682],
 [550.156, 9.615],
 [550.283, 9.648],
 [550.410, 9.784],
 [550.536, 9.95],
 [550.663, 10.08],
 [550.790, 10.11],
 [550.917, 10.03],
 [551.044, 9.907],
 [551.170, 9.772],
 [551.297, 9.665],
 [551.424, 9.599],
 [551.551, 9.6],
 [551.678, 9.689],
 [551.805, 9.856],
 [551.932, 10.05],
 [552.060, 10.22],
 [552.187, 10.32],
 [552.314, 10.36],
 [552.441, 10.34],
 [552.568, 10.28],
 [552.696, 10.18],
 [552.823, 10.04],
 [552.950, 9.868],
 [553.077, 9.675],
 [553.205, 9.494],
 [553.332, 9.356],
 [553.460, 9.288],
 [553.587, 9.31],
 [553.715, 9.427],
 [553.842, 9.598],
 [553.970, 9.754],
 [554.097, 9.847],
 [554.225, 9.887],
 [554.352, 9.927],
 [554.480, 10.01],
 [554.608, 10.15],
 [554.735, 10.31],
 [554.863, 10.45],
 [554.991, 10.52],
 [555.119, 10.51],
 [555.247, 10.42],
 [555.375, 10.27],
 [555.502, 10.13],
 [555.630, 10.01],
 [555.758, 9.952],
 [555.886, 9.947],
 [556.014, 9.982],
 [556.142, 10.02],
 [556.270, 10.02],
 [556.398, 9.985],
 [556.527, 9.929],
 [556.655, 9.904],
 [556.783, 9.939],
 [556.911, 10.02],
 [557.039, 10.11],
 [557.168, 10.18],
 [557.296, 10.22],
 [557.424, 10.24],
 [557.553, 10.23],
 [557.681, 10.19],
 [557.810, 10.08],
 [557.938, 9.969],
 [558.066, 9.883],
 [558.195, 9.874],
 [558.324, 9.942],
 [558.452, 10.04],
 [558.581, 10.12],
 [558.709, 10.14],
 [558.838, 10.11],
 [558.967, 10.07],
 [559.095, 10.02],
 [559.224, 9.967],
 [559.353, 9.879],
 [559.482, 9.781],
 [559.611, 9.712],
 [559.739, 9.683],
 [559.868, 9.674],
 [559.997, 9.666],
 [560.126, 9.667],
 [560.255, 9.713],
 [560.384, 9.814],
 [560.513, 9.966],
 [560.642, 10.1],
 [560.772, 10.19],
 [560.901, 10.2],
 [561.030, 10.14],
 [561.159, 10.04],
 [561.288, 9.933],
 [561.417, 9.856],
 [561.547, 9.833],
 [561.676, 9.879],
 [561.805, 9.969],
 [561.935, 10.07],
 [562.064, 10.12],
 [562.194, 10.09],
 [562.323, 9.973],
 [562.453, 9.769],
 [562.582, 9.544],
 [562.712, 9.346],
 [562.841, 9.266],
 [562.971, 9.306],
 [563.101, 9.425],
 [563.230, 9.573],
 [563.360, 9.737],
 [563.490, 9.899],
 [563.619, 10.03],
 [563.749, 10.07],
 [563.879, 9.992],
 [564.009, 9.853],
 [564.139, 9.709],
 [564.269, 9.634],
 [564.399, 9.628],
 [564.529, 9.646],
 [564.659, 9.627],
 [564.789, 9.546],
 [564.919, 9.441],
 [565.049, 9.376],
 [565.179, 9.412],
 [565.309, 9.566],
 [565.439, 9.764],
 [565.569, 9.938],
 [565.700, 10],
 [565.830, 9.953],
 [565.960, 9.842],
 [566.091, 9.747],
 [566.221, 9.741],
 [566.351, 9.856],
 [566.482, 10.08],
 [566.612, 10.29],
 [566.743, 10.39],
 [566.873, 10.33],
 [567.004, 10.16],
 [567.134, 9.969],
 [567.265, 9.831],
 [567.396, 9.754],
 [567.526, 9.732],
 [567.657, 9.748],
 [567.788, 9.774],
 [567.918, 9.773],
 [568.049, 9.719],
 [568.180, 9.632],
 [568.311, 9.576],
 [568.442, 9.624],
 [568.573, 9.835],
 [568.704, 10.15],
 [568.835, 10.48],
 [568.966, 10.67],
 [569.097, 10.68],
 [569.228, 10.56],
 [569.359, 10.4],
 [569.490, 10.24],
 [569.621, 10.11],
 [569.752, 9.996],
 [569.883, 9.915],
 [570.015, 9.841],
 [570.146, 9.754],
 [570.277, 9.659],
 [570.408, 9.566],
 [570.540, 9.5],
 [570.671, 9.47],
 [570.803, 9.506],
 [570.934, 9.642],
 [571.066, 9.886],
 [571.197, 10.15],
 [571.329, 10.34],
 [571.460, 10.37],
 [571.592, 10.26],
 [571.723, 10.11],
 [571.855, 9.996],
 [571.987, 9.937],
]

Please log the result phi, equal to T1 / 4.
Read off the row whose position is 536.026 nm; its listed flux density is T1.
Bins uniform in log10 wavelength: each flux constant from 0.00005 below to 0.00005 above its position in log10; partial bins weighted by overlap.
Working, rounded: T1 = 10.39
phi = 2.60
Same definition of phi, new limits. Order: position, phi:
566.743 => 2.60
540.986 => 2.37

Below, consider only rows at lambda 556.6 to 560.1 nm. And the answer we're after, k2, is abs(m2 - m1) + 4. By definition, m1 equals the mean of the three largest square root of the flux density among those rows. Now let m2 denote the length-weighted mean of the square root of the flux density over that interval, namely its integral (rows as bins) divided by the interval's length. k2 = 4.04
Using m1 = 3.20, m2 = 3.16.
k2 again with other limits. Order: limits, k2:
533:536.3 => 4.05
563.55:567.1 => 4.08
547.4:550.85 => 4.05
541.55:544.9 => 4.05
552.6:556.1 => 4.09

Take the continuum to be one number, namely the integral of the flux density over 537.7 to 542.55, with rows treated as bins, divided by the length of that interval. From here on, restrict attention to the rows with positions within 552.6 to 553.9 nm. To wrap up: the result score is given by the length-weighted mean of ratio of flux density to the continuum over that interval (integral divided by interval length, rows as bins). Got 0.97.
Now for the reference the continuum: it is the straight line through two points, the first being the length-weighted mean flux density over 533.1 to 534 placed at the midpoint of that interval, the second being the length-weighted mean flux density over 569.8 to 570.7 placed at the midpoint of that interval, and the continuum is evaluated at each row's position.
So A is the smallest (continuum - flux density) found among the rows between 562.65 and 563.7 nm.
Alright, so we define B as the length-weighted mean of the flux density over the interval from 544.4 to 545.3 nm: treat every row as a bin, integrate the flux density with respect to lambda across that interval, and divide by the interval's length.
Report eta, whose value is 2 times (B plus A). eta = 19.4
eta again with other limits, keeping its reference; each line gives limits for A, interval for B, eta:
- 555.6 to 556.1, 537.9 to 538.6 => 20.1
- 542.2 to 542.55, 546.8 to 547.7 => 19.0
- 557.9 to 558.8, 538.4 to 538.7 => 19.7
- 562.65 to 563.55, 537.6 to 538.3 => 19.9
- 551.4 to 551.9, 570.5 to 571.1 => 19.4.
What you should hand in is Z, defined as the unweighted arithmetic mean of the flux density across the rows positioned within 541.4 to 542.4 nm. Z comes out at 10.3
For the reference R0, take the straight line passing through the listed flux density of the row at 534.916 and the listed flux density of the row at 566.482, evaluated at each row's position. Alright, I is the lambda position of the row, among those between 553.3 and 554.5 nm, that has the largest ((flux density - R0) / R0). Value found 554.480 nm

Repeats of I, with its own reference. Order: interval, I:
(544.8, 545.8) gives 545.489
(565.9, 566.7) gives 566.612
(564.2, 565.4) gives 564.529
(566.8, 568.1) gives 566.873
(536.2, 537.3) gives 536.273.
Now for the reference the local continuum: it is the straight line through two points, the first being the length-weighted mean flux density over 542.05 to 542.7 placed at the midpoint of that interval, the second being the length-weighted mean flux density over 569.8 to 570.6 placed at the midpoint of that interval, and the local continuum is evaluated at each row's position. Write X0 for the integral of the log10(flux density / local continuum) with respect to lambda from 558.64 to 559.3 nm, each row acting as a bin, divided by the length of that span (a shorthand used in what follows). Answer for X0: 0.005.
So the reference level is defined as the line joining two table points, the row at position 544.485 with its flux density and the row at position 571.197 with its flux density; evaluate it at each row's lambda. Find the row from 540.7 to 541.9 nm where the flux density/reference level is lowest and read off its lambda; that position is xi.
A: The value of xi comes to 540.737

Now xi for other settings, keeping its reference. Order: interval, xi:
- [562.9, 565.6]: 562.971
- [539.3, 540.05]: 539.990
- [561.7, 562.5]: 562.453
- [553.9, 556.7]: 553.970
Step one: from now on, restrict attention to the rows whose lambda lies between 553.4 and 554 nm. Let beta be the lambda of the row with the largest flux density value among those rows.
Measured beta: 553.970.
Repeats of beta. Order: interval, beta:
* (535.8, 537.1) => 536.026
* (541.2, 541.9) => 541.859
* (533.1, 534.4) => 533.563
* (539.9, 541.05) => 539.990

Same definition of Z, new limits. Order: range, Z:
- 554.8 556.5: 10.2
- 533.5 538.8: 10.1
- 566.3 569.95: 10.0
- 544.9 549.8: 10.0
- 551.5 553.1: 10.0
